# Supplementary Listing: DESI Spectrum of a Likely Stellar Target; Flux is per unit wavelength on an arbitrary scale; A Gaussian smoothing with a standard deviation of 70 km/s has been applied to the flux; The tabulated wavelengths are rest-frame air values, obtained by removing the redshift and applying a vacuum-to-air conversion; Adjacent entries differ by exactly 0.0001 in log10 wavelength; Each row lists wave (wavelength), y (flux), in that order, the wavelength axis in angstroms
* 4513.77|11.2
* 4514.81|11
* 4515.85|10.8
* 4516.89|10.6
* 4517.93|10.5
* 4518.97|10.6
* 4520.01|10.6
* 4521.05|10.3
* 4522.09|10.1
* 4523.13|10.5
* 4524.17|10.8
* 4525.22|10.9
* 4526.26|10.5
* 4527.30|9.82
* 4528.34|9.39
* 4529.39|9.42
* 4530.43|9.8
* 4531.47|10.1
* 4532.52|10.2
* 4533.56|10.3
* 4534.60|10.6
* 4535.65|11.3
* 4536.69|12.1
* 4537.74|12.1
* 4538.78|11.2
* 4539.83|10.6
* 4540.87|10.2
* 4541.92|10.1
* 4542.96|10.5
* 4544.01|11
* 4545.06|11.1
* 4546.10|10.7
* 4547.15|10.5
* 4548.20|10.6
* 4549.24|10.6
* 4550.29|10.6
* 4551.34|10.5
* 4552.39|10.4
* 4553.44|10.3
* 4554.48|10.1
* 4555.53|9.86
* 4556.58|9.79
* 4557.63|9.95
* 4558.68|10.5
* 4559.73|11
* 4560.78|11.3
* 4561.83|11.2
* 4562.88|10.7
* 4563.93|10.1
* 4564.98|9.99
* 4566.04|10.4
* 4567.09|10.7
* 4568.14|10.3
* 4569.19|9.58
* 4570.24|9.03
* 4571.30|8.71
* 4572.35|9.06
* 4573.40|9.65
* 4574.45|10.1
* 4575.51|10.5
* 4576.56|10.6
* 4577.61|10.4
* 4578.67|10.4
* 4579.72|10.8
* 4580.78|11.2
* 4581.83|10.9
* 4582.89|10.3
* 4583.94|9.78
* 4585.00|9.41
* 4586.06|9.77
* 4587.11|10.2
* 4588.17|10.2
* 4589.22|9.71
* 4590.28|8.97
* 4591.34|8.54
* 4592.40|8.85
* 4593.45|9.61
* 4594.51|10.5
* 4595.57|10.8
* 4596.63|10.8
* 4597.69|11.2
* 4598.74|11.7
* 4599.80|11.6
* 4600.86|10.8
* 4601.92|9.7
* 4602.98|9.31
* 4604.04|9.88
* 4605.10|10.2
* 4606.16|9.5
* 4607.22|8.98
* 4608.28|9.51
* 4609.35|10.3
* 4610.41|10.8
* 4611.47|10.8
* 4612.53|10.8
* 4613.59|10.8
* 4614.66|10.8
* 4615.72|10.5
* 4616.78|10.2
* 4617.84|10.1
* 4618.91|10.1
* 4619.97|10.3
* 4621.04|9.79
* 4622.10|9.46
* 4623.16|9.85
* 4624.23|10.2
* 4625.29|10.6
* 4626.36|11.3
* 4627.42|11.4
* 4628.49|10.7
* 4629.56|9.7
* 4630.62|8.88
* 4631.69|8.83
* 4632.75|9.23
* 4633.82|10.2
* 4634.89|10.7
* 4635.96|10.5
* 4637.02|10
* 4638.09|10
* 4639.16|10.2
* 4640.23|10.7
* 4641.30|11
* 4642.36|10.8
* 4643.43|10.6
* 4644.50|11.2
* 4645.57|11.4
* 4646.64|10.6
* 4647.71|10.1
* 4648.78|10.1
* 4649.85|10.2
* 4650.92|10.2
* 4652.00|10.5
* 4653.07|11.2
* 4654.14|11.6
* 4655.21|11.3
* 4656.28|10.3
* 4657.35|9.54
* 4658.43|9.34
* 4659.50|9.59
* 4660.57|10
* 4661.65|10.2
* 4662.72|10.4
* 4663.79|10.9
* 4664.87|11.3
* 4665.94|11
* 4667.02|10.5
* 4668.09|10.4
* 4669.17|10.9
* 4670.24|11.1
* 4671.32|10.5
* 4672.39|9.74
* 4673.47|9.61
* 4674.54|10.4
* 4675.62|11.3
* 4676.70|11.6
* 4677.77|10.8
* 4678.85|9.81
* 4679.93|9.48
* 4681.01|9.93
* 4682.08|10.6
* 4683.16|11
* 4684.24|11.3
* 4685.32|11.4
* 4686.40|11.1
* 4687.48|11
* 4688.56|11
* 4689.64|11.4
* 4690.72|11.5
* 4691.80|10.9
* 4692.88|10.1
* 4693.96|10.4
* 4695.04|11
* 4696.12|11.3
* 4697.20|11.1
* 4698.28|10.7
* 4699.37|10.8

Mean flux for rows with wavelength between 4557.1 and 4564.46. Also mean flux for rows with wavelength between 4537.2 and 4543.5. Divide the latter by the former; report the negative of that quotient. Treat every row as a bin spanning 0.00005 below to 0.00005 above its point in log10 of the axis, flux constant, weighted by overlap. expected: -1.01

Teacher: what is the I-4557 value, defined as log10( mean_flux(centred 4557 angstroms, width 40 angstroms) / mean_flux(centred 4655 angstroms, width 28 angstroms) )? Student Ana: -0.007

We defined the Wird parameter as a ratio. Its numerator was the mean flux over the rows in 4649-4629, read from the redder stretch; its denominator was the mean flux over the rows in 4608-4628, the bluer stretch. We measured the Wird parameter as 0.99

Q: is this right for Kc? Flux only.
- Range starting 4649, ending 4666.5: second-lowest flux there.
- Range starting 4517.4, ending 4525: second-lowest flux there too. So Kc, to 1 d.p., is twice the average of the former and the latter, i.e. 19.8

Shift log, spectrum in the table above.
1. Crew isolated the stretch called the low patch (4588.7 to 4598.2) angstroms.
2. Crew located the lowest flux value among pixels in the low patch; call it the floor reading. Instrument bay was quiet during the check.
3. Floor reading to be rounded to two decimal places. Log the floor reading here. 8.54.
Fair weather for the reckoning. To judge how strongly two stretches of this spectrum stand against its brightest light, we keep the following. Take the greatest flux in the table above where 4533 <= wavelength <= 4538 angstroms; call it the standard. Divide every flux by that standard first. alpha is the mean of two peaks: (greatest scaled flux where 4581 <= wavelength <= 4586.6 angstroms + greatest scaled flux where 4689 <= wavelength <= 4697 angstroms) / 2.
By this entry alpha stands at 0.93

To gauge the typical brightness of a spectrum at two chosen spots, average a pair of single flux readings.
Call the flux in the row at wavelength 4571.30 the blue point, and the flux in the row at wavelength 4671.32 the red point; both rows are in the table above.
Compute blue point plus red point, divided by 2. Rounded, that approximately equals 9.6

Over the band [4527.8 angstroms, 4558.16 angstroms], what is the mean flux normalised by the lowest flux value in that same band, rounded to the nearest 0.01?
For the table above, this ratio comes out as 1.12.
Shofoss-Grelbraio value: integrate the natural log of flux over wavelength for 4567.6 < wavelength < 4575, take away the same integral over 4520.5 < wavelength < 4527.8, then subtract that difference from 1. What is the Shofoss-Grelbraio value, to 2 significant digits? 1.5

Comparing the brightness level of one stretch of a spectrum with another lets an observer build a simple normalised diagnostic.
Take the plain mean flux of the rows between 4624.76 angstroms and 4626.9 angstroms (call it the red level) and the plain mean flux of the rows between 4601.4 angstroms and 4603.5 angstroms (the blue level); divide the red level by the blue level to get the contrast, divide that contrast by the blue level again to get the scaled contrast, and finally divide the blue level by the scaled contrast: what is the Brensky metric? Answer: 78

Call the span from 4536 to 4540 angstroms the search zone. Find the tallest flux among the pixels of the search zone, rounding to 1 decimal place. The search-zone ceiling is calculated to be 12.1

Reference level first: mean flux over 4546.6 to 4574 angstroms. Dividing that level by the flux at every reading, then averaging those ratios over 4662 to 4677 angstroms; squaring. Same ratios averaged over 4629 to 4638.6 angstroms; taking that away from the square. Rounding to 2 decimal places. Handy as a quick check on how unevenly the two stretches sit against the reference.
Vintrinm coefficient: -0.13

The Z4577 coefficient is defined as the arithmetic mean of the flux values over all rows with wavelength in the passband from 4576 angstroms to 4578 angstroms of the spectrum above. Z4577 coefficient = 10.5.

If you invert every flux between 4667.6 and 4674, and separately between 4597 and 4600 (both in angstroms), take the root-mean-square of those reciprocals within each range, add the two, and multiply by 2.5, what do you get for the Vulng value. 0.460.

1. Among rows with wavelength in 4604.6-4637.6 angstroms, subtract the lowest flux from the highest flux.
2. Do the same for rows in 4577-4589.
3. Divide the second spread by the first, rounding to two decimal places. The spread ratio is 0.70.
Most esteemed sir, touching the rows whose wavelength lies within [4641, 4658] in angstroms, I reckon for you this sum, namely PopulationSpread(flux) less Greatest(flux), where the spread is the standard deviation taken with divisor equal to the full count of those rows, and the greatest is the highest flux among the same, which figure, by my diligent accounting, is -11.0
